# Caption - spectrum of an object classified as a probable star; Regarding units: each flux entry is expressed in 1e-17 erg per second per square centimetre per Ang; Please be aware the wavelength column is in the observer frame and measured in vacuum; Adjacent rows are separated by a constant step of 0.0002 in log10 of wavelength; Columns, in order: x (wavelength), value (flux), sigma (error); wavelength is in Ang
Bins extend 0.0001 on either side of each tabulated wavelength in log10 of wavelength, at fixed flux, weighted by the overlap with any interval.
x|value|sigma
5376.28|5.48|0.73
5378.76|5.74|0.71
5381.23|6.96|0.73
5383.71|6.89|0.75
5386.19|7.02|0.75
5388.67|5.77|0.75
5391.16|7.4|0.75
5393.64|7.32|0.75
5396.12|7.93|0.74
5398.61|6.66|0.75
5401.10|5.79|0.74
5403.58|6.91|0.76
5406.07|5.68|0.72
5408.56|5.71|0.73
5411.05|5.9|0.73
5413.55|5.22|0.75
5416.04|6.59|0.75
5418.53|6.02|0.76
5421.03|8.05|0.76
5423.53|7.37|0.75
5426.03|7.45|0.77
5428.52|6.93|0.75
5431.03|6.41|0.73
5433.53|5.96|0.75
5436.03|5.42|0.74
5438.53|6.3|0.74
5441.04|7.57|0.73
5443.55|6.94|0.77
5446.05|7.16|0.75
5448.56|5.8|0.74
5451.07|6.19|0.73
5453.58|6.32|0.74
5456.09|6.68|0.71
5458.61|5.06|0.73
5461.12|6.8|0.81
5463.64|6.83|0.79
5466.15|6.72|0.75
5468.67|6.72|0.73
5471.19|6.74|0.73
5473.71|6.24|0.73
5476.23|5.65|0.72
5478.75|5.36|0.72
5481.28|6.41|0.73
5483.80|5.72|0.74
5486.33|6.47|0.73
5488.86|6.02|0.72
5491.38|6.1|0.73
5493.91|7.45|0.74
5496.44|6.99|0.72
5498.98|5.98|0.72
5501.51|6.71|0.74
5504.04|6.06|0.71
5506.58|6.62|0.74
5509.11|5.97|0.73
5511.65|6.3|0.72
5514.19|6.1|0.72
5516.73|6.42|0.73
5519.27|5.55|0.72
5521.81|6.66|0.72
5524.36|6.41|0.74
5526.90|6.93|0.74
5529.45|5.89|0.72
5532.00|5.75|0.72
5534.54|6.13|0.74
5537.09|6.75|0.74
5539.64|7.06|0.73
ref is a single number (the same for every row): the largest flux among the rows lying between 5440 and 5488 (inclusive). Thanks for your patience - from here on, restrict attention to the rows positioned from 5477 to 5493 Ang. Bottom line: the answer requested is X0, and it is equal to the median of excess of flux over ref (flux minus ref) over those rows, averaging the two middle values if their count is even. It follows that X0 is -1.5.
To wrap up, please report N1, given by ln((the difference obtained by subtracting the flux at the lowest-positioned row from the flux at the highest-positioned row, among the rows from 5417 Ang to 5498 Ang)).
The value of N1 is 0.0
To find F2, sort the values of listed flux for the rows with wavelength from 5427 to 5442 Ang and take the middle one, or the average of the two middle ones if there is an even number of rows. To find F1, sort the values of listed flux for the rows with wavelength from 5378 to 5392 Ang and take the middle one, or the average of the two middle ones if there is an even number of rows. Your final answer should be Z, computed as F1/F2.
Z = 1.09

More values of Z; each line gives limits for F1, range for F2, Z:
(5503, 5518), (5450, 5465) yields 0.95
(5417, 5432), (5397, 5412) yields 1.22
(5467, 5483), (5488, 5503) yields 0.99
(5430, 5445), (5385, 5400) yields 0.89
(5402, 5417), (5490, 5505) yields 0.91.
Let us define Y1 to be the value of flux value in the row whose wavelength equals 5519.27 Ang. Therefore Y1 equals 5.55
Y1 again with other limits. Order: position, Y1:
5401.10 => 5.79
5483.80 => 5.72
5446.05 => 7.16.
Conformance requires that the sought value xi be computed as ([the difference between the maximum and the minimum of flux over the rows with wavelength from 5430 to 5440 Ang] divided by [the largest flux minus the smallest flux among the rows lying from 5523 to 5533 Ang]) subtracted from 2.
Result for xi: 1.2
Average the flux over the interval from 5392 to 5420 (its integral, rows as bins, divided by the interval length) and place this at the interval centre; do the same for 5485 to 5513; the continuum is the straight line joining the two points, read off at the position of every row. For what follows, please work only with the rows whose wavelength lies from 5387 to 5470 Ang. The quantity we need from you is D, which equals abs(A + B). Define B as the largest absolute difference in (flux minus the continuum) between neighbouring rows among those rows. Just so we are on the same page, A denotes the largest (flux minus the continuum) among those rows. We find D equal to 3.7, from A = 1.7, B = 2.0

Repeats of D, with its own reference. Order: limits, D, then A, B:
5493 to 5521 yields 2.0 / 1.0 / 1.0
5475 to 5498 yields 2.4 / 1.0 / 1.3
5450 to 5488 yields 2.2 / 0.4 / 1.7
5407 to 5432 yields 3.7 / 1.7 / 2.0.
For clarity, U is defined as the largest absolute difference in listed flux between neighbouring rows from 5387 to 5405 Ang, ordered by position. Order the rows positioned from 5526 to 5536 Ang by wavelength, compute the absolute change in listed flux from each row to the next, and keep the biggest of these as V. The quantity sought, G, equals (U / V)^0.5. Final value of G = 1.25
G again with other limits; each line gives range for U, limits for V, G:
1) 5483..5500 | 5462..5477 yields 1.51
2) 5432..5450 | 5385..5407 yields 0.91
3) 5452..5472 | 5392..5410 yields 1.17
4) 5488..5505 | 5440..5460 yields 0.91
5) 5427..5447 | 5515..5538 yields 1.07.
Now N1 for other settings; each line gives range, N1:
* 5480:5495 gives 0.0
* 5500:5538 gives -3.2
